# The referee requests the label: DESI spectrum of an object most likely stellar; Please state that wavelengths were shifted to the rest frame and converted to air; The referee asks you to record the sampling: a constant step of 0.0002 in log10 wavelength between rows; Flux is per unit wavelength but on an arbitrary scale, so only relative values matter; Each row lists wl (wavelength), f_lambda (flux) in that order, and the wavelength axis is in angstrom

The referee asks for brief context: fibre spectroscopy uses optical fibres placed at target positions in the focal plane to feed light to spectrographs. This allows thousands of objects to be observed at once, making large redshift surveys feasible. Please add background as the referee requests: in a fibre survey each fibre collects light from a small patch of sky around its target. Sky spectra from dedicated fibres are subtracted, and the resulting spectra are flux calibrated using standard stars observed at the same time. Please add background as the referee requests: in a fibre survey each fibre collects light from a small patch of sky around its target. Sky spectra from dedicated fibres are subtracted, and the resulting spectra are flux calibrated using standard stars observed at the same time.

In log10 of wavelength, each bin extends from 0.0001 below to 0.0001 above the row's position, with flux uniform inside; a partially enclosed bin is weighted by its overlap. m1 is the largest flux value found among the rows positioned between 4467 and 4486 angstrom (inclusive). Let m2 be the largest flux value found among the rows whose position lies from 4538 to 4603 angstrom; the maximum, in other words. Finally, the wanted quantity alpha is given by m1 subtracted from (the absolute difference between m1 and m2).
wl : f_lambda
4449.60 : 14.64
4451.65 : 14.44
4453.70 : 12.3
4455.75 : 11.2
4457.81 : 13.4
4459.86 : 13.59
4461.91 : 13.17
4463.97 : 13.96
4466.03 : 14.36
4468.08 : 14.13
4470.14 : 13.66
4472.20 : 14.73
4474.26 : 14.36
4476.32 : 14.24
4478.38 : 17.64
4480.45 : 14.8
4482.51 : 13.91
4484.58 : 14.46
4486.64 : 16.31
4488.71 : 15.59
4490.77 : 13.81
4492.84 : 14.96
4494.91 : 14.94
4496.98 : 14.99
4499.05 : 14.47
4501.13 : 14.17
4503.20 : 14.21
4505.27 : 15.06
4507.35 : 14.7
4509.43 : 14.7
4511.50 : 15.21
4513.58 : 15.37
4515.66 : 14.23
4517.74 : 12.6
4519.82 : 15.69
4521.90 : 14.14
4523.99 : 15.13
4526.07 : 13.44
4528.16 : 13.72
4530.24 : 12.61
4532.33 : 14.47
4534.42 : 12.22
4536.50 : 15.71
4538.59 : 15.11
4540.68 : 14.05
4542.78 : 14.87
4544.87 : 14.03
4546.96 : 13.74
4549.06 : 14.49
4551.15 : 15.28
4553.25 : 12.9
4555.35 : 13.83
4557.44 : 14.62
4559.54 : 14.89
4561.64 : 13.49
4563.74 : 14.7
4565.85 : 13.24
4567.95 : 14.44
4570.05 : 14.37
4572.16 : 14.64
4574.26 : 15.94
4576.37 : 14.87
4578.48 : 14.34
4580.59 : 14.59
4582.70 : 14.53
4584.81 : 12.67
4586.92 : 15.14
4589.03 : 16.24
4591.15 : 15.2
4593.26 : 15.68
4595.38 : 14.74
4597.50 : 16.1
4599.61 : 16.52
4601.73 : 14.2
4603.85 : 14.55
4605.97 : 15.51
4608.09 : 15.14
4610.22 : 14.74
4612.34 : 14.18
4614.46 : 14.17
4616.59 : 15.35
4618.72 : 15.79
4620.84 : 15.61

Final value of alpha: -16.5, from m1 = 17.64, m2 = 16.52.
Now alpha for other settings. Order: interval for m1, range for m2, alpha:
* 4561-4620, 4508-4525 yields -15.7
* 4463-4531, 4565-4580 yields -15.9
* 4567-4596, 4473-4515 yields -14.8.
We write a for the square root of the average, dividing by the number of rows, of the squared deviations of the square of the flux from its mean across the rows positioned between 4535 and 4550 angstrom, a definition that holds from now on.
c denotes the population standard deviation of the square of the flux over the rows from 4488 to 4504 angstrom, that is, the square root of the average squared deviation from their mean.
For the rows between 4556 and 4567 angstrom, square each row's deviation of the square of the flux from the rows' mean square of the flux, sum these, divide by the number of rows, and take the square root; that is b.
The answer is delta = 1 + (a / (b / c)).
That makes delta 16.8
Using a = 19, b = 19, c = 16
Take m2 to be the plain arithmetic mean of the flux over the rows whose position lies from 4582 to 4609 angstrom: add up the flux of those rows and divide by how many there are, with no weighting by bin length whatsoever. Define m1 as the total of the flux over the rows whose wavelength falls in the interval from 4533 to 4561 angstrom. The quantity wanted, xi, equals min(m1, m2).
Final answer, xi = 15.1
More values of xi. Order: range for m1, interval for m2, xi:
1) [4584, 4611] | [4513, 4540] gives 14.2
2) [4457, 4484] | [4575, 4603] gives 15.0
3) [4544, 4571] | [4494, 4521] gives 14.6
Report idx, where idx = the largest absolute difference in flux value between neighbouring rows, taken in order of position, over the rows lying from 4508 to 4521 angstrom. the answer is 3.1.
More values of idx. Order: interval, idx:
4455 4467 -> 2.2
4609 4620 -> 1.2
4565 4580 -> 1.3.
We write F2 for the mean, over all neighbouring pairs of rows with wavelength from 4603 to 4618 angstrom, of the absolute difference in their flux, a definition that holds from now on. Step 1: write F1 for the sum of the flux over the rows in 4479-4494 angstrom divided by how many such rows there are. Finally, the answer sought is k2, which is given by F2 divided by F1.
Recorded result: 0.039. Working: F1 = 14.8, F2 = 0.6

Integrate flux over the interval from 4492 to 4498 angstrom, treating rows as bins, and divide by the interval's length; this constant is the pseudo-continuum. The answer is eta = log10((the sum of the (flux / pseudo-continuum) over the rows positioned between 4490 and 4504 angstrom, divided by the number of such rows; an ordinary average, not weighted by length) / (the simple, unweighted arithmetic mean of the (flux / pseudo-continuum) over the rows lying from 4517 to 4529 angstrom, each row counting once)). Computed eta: 0.012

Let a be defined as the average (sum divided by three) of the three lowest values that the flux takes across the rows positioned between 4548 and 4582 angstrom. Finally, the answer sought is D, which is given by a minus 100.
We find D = -86.8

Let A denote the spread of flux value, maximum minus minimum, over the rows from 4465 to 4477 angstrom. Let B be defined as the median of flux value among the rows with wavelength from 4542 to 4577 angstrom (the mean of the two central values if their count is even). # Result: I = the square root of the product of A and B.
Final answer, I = 3.94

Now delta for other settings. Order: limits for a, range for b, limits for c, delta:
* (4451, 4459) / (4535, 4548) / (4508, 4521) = 44.6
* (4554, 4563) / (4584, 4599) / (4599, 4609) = 13.5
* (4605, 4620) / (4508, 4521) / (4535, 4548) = 13.6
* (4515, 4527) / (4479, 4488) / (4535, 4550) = 21.3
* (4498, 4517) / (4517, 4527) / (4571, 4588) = 10.7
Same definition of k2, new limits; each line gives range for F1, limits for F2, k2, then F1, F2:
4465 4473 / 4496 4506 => 0.030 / 14.2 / 0.4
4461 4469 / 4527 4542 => 0.124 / 13.9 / 1.7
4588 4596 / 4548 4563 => 0.071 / 15.5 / 1.1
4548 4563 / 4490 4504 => 0.024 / 14.2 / 0.3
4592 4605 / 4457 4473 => 0.033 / 15.3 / 0.5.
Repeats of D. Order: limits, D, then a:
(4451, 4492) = -87.8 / 12.2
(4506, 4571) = -87.5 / 12.5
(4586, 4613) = -85.7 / 14.3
